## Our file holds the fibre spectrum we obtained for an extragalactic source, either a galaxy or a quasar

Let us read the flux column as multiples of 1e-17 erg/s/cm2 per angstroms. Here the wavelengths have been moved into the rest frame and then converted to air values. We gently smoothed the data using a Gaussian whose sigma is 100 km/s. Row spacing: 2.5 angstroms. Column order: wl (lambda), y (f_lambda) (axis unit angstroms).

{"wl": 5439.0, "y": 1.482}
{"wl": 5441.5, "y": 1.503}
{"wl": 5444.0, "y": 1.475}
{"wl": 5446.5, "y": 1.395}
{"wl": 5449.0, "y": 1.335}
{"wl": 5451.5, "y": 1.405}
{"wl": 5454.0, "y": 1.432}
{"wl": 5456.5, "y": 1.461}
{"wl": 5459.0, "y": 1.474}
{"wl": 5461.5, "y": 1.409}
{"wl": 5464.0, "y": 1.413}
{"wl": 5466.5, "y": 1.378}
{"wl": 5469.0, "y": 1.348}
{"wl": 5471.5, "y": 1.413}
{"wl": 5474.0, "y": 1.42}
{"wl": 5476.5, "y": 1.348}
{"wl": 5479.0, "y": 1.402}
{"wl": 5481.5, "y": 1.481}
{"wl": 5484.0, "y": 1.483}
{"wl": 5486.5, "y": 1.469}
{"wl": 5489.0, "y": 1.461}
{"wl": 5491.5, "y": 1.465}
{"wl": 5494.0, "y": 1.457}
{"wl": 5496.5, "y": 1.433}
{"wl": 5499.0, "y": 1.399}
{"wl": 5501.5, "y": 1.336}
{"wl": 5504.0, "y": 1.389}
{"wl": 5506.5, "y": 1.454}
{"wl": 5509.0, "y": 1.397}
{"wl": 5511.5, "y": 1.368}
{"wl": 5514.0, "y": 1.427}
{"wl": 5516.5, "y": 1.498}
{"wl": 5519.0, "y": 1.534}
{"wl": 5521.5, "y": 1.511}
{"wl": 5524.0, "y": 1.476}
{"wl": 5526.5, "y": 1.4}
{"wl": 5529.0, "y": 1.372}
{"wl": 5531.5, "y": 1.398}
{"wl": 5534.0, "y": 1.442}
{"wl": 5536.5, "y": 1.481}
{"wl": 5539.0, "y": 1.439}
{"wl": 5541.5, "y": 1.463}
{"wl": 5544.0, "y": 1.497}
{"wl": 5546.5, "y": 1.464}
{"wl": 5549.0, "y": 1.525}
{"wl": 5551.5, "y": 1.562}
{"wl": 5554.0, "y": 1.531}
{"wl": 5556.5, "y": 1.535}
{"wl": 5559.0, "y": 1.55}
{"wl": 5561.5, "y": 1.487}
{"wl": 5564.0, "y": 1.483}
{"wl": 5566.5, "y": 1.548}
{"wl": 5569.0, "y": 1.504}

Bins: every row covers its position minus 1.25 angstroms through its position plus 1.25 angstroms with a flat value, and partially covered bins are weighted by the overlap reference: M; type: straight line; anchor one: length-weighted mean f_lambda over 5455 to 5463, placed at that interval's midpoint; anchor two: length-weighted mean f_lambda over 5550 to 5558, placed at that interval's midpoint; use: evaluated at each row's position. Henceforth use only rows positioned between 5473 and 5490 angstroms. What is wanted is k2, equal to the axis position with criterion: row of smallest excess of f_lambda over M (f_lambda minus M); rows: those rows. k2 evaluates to 5476.5 angstroms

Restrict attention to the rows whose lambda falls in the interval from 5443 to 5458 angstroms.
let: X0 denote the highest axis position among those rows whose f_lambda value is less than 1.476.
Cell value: 5456.5 angstroms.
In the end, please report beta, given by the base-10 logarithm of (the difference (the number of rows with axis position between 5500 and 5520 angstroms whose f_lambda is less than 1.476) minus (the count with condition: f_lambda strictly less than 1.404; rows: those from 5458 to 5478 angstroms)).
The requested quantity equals 0.48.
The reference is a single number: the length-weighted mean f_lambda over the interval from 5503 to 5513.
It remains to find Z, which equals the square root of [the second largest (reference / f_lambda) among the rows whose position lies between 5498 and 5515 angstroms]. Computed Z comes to 1.013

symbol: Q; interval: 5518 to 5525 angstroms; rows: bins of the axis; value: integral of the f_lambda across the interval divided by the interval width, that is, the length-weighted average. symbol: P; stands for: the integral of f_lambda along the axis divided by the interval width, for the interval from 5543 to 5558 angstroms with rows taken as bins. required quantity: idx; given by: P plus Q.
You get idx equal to 3.03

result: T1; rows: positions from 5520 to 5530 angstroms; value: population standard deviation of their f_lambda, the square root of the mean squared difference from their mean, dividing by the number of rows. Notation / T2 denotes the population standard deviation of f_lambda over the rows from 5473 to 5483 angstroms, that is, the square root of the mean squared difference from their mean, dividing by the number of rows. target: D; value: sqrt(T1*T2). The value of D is 0.052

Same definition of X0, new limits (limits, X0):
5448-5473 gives 5471.5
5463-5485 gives 5479.0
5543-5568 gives 5546.5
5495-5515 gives 5514.0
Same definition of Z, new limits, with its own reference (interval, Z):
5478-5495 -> 0.981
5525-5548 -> 1.002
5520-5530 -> 1.001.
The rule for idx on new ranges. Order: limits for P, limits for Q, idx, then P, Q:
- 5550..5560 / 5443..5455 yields 2.95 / 1.54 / 1.41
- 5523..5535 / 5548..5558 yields 2.95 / 1.42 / 1.54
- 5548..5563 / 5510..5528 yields 2.99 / 1.53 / 1.46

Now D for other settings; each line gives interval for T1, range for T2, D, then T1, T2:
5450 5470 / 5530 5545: 0.035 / 0.039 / 0.032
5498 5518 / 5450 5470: 0.043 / 0.047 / 0.039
